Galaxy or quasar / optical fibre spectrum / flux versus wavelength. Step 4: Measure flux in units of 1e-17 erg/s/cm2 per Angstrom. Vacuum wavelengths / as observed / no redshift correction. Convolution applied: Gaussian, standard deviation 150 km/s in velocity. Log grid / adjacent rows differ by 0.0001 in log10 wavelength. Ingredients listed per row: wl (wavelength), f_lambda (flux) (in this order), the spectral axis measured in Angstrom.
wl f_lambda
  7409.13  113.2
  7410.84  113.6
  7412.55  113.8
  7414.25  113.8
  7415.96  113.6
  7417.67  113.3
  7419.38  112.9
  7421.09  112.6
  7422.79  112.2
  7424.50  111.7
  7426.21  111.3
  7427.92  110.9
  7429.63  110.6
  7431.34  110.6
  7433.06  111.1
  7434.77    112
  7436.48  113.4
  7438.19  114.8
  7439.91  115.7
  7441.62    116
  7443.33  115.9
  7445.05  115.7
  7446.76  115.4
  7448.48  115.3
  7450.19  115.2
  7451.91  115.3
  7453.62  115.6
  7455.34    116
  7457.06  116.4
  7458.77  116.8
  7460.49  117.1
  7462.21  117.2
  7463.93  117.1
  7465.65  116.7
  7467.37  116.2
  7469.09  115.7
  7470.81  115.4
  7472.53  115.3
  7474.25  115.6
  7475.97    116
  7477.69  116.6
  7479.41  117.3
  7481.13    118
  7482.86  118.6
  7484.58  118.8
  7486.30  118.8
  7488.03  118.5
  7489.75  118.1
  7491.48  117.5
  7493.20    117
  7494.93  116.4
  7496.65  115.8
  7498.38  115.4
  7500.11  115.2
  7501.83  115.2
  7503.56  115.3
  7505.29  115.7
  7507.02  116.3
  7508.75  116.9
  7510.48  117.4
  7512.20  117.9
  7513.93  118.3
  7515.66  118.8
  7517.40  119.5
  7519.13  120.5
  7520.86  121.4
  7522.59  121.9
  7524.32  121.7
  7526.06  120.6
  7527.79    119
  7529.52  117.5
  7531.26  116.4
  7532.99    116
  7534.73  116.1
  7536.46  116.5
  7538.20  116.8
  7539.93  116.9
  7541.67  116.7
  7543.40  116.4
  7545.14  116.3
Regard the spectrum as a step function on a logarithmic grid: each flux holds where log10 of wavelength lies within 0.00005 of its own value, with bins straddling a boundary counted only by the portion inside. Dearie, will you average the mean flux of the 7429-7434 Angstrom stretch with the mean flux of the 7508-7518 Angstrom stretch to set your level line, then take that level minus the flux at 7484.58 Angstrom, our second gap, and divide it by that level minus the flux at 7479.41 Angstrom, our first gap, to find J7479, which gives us 1.5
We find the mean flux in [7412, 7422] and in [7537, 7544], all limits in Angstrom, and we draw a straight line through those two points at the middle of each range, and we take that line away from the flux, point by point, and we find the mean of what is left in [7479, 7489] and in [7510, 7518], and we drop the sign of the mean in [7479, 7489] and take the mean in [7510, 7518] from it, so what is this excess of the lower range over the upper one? 0.8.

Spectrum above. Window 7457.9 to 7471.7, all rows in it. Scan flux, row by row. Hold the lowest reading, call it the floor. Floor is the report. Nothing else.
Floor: 115.4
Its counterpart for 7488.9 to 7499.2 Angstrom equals 115.4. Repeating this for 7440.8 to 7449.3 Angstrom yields 115.3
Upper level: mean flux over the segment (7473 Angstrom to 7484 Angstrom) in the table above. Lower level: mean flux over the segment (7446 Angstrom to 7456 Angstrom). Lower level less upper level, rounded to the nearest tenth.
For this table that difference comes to -1.6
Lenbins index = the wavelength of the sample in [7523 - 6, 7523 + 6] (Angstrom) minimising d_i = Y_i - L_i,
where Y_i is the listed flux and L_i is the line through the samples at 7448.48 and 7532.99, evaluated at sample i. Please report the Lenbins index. 7527.79 Angstrom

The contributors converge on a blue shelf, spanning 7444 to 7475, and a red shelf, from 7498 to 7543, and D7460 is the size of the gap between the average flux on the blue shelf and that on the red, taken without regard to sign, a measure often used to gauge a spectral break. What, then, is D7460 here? 1.7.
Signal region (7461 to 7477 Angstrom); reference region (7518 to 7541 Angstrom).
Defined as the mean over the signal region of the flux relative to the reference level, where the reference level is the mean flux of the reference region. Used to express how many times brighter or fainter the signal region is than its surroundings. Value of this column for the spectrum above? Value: 0.98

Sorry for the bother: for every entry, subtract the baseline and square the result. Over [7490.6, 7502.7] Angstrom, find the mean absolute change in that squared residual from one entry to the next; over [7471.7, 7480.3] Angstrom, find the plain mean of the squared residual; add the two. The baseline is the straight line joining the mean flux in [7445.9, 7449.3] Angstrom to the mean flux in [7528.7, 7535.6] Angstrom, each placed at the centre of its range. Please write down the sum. 1.2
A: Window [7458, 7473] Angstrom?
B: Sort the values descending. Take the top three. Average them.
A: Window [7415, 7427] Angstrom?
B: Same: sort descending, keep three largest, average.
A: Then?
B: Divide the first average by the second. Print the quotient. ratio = 1.03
